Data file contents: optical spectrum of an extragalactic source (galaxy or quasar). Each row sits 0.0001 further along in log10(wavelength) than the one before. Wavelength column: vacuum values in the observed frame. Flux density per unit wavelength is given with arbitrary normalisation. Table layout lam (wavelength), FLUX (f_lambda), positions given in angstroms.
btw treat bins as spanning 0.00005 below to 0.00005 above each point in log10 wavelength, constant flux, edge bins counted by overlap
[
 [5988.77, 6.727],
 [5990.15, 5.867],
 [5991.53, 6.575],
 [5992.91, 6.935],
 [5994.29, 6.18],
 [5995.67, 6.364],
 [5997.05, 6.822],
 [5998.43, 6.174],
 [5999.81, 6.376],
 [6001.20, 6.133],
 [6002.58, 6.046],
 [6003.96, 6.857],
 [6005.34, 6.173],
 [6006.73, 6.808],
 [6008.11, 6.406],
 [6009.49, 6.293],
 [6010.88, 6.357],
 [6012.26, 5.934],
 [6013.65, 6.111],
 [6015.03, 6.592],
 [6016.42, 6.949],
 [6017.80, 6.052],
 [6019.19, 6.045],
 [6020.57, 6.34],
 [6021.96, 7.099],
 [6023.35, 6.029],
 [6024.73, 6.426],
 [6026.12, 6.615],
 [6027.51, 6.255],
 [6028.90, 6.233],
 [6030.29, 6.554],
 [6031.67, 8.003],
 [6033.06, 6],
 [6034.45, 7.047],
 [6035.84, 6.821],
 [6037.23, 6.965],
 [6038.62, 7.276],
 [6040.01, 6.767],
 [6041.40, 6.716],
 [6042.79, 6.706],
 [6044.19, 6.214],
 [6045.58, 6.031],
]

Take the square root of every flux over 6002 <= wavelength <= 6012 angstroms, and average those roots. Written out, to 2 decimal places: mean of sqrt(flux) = 2.53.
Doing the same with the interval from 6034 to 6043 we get 2.63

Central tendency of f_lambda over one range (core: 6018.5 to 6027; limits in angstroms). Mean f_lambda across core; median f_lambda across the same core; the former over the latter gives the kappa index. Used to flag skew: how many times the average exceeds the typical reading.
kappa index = 1.01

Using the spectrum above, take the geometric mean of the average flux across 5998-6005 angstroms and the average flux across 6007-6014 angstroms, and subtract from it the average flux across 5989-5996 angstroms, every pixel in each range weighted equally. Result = -0.12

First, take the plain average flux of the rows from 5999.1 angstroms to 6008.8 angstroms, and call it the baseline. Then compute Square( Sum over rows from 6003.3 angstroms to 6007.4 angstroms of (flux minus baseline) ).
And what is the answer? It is 0.41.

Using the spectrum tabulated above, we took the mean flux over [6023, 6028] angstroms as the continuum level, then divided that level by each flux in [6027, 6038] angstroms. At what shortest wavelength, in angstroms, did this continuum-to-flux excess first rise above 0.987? 6027.51 angstroms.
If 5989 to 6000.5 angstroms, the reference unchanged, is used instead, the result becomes 5990.15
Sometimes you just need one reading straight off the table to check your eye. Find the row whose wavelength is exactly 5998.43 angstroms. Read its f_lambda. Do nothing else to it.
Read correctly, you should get 6.174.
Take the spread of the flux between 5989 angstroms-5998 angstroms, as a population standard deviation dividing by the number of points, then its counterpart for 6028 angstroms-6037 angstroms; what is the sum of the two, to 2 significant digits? 1.0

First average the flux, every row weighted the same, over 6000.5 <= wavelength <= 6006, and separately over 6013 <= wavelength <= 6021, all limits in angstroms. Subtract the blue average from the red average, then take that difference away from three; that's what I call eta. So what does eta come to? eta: 2.95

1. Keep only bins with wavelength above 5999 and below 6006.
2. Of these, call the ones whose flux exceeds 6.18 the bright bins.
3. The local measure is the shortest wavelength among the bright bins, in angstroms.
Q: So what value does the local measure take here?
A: 5999.81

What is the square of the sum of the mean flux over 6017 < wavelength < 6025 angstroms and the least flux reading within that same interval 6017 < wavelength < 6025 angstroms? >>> 153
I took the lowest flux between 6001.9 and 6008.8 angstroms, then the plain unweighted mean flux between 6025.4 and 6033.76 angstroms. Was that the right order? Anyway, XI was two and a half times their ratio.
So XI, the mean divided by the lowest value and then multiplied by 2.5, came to 2.733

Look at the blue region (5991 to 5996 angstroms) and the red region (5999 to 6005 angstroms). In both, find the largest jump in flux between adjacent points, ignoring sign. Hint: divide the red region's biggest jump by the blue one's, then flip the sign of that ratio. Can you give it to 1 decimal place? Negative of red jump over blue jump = -1.1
